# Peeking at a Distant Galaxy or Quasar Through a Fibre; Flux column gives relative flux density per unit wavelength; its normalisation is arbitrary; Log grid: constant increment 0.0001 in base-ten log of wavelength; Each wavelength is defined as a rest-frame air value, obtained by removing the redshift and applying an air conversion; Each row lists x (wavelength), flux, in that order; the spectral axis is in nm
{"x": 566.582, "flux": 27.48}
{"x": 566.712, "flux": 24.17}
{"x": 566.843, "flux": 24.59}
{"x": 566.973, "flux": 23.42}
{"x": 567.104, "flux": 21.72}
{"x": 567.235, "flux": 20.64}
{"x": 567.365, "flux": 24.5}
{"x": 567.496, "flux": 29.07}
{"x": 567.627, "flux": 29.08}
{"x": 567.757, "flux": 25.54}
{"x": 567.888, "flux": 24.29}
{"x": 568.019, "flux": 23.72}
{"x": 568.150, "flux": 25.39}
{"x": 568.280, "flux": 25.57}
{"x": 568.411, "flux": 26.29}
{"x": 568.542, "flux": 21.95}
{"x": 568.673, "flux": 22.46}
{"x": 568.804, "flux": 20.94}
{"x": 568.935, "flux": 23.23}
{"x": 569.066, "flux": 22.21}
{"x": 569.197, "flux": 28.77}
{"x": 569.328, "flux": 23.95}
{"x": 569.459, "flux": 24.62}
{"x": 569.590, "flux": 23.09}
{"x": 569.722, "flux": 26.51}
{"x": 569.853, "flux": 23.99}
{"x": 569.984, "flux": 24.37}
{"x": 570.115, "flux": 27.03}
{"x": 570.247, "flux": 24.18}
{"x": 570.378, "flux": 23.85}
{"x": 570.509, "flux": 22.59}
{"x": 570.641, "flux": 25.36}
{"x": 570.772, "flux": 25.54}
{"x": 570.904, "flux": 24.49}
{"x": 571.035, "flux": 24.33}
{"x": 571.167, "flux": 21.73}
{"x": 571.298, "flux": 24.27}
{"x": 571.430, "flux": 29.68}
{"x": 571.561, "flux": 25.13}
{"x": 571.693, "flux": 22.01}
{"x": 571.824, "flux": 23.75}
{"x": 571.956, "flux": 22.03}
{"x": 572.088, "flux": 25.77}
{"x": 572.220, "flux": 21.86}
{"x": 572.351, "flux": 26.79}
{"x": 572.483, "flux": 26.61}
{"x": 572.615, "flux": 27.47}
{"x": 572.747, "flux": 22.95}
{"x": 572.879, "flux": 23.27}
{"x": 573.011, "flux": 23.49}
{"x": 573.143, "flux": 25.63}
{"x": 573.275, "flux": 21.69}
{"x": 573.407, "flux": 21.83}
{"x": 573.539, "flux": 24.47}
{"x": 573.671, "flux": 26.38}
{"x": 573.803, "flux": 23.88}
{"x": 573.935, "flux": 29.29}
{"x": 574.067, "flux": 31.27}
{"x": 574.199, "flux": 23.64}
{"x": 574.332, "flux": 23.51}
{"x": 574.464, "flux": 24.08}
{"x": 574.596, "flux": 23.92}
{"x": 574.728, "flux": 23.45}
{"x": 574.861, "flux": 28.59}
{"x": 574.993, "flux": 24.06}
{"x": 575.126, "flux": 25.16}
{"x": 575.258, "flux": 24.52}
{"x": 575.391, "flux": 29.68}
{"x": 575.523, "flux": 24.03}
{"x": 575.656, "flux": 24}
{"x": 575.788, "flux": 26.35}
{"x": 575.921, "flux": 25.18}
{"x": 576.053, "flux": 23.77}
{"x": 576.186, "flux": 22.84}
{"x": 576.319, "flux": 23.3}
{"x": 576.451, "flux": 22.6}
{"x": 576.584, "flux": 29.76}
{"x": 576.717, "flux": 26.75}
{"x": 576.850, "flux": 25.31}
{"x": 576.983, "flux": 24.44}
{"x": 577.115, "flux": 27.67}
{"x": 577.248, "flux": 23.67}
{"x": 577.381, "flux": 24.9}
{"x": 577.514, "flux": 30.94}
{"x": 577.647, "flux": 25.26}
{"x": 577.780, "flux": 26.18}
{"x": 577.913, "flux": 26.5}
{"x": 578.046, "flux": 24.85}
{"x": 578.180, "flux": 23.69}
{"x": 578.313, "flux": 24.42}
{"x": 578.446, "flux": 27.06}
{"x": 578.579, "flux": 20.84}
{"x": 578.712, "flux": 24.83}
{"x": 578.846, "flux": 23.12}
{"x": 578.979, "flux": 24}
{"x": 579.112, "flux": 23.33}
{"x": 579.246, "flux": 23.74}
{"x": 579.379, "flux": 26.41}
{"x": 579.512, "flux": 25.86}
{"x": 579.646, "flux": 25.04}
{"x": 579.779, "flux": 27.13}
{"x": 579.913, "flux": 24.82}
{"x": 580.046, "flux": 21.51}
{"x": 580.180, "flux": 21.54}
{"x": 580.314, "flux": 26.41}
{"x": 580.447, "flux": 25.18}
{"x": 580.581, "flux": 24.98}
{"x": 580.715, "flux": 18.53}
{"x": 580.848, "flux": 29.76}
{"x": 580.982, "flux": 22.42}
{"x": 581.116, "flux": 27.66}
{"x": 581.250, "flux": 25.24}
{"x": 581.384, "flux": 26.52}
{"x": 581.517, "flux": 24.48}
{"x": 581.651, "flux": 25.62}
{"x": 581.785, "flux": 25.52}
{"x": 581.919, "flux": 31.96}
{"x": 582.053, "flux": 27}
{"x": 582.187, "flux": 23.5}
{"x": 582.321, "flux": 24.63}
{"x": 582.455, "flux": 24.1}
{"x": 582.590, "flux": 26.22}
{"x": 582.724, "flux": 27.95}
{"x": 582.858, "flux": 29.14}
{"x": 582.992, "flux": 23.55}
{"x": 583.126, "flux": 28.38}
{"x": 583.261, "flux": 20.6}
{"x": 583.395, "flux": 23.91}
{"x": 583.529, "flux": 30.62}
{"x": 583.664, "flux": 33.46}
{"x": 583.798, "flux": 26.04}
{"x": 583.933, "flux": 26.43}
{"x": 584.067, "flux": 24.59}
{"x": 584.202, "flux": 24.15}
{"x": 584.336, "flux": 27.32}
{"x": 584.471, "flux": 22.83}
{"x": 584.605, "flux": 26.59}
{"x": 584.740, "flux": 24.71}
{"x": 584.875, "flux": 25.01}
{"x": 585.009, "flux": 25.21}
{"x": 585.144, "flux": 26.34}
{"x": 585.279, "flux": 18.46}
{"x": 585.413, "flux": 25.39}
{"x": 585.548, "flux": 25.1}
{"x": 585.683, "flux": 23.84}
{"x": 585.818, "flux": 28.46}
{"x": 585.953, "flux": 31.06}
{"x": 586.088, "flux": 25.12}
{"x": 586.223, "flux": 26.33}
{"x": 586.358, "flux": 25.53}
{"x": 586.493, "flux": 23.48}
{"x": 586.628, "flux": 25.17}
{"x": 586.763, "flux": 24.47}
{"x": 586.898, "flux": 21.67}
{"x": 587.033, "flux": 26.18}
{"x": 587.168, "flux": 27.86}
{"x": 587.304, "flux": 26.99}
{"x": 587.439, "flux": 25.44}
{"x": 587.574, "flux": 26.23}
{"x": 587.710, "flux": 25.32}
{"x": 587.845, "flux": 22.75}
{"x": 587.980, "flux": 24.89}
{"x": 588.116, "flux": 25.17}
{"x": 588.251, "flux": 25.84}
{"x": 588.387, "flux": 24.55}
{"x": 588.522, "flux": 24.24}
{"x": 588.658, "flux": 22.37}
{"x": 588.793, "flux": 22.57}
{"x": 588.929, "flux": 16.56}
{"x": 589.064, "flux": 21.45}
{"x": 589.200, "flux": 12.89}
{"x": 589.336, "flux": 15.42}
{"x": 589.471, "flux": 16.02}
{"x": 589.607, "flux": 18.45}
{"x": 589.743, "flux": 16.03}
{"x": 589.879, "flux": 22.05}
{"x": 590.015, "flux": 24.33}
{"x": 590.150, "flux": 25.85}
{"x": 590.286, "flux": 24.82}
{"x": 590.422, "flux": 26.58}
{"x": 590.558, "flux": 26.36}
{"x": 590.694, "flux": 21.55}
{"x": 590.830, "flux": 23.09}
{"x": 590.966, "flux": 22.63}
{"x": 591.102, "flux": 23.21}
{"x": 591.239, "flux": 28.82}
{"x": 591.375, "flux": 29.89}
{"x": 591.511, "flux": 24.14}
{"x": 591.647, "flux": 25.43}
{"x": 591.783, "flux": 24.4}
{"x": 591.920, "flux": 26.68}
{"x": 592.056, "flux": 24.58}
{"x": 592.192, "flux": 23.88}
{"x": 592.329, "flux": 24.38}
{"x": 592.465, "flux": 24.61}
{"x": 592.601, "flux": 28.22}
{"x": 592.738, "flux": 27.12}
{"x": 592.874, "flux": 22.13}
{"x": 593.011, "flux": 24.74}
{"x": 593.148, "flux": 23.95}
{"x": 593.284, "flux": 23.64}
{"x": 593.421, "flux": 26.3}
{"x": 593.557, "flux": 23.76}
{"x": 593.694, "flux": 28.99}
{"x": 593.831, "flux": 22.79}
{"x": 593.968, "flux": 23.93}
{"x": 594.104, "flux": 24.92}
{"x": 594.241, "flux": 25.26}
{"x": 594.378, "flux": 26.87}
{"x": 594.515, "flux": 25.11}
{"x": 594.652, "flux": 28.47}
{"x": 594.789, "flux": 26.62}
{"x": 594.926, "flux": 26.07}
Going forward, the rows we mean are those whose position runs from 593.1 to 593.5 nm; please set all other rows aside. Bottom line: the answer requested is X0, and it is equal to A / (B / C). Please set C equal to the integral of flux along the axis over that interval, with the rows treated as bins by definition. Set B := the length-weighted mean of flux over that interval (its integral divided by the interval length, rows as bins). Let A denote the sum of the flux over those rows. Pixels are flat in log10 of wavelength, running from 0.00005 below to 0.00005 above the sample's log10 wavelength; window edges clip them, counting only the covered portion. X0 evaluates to 30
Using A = 74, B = 24.7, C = 10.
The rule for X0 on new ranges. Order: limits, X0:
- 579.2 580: 122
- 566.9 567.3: 26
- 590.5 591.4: 158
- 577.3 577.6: 17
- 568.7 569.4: 83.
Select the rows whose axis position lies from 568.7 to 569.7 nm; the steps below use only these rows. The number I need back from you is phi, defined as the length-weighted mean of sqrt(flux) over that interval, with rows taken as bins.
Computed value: 4.88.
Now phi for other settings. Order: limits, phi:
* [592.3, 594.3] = 5.00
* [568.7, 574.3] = 4.95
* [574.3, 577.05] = 5.00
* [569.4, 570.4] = 4.97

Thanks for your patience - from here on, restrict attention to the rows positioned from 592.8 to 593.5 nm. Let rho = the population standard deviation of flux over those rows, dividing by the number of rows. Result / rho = 1.4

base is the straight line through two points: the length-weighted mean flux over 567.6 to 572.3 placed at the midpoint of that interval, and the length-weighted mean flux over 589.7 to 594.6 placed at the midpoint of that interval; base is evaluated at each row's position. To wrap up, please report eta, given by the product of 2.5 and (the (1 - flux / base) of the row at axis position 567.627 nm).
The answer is -0.48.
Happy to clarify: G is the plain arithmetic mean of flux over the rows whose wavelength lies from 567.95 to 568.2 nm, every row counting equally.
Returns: 24.6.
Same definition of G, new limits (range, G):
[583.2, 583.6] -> 25.0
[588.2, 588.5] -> 25.2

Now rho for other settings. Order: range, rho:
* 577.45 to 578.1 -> 2.2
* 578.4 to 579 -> 2.0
